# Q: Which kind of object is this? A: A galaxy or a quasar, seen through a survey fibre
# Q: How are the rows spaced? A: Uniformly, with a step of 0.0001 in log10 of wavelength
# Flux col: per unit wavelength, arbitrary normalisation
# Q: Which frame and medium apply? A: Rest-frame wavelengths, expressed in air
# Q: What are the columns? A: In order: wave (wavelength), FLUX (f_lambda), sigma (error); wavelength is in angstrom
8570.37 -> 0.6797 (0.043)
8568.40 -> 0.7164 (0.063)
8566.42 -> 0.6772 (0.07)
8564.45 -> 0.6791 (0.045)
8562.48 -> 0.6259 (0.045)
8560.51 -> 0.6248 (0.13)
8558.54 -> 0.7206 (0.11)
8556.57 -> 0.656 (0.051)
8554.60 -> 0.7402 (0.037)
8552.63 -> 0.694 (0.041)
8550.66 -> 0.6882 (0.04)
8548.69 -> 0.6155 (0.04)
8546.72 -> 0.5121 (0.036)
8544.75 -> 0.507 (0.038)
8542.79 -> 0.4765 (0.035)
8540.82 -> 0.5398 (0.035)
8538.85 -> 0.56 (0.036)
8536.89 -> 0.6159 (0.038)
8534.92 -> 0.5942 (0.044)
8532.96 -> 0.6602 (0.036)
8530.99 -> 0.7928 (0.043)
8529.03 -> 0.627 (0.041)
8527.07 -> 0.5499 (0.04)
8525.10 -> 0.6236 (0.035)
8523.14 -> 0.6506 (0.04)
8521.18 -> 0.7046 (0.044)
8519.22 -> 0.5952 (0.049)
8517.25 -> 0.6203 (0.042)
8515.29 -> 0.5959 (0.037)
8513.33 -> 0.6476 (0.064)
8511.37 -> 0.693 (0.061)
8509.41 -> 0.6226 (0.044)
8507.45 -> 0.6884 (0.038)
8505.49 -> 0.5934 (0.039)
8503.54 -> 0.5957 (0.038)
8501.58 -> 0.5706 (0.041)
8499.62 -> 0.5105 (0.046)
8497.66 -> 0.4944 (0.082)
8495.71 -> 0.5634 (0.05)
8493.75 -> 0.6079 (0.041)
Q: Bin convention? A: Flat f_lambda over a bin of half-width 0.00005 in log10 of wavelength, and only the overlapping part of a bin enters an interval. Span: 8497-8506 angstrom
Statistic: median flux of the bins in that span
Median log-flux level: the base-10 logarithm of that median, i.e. -0.24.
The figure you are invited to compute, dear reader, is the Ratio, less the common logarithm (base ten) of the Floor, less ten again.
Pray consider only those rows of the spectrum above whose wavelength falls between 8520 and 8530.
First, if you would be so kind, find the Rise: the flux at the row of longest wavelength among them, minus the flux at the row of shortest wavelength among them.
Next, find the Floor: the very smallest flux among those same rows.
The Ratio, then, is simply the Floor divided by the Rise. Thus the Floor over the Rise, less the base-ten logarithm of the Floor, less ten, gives -17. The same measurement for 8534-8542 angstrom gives -20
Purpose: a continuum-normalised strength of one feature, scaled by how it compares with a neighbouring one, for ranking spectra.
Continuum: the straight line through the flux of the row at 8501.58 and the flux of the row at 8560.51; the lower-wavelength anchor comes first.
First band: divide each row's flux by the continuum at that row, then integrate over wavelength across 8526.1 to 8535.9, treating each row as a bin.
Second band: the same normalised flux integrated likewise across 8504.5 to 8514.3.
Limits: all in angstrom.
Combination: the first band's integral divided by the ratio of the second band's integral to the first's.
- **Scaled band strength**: 10.2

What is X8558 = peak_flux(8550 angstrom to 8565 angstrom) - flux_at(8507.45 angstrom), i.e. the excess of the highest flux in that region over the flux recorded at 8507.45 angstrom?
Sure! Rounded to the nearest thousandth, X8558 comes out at 0.052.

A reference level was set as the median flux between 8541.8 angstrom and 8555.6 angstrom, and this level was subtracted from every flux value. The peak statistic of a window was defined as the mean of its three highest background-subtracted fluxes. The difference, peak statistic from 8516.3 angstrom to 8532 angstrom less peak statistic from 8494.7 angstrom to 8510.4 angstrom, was 0.080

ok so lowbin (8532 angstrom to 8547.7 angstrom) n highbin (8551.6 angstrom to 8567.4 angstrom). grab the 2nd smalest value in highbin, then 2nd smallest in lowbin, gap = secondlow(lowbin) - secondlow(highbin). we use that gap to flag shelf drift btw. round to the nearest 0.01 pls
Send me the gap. -0.12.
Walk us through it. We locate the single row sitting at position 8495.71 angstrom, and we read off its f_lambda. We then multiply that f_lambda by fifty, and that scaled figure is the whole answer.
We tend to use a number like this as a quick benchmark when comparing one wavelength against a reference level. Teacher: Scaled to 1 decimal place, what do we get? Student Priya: 28.2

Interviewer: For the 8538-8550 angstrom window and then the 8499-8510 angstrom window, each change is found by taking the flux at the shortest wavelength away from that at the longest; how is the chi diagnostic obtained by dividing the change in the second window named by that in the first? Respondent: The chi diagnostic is 2.0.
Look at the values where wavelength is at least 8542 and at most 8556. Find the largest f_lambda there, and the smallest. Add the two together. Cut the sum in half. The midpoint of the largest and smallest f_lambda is 0.61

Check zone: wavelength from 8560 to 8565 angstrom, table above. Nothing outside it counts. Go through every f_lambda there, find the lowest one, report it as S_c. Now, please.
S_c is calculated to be 0.6248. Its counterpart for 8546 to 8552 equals 0.5121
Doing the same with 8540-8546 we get 0.4765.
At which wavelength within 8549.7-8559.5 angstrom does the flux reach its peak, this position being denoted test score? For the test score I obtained 8554.60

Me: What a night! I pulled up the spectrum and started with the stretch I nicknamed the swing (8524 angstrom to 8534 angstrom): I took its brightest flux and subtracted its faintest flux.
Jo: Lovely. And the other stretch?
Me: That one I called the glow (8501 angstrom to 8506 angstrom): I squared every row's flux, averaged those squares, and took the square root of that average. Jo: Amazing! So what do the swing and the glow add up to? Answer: 0.83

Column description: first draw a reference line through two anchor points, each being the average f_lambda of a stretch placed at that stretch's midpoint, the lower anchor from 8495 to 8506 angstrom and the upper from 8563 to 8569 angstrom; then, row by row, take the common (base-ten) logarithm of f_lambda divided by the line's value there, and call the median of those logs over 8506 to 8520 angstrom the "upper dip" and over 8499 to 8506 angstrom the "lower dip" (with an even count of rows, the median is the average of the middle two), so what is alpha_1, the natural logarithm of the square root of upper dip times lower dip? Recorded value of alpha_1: -3.7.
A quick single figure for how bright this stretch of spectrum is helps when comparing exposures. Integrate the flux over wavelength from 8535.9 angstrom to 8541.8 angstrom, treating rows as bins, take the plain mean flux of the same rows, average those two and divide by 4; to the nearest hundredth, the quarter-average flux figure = 0.49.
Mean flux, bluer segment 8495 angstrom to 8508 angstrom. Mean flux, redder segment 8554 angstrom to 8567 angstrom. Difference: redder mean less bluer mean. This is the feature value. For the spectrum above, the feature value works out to 0.10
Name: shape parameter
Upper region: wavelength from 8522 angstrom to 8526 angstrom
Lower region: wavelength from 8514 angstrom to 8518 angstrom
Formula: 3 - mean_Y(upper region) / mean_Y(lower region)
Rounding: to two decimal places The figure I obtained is 1.95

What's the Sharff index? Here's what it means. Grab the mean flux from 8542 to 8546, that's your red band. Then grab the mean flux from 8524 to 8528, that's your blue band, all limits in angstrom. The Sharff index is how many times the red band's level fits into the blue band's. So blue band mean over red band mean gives 1.19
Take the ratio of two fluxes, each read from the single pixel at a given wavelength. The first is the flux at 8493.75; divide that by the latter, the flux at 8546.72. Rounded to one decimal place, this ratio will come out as 1.2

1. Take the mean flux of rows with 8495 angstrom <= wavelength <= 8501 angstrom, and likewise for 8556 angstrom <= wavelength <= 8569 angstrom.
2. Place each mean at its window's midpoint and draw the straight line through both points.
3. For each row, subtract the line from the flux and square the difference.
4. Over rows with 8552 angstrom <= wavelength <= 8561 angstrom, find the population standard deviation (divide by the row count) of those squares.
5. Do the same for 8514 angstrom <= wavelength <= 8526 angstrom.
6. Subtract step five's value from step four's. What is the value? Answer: -0.0029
